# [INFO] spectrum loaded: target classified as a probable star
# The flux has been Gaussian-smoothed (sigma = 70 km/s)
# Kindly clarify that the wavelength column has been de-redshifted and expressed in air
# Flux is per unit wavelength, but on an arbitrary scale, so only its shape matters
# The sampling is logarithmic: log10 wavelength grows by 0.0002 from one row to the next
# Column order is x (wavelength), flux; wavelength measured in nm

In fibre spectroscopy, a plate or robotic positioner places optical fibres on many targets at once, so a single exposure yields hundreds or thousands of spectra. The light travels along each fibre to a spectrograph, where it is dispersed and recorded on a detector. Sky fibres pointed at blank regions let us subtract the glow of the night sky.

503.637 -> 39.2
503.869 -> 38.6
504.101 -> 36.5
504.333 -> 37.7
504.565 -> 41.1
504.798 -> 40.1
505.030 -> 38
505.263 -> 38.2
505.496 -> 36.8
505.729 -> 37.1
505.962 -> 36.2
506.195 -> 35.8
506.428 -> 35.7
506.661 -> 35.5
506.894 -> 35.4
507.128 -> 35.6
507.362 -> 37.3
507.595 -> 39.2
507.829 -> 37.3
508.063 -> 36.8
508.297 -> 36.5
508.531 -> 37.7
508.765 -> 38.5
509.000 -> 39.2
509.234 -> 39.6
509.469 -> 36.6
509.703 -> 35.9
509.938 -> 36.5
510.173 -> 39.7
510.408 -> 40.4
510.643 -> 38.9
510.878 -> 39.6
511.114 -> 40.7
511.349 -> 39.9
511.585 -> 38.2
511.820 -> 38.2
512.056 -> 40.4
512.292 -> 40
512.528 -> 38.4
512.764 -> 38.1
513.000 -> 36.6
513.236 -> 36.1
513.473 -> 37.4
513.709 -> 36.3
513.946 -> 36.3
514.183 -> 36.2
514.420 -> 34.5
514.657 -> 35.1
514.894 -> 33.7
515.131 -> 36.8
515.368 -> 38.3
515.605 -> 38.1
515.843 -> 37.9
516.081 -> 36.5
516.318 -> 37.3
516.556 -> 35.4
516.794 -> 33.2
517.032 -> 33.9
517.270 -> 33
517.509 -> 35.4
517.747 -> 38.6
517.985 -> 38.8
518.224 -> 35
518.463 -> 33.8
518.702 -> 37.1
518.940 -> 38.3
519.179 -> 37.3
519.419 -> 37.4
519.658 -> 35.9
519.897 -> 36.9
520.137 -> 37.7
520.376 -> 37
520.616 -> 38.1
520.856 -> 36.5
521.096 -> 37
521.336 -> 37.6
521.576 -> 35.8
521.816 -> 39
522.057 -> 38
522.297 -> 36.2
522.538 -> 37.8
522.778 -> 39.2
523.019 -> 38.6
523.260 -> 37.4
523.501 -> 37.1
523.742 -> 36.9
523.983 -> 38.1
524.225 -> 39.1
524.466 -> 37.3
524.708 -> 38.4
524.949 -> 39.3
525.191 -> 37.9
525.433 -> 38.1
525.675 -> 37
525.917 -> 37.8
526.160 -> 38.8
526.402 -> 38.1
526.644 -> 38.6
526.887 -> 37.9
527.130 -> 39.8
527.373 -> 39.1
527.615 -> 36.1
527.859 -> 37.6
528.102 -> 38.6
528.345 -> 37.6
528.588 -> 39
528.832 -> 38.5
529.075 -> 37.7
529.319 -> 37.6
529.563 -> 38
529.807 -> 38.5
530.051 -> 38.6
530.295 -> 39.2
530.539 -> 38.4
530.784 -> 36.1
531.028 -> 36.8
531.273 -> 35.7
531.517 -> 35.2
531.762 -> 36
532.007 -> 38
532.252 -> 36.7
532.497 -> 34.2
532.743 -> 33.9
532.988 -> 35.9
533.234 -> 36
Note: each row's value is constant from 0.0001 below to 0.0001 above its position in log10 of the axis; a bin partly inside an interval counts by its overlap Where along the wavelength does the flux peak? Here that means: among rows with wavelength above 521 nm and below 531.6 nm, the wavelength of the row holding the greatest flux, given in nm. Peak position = 527.130 nm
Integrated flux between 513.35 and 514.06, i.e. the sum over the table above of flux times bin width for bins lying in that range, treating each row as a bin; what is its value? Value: 26.0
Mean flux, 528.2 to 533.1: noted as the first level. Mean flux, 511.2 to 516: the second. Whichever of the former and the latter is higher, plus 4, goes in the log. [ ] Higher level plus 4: 41.3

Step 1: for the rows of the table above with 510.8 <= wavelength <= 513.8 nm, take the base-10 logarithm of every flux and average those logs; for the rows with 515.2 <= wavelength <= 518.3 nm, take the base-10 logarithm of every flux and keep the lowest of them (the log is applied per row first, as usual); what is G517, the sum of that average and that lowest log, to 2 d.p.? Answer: 3.10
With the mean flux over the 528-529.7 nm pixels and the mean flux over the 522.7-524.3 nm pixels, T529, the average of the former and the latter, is 38.1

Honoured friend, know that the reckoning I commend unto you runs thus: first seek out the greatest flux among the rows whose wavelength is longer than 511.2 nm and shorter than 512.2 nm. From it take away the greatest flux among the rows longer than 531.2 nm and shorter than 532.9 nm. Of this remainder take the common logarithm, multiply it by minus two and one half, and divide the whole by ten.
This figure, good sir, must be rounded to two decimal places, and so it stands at -0.10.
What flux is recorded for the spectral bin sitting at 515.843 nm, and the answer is 37.9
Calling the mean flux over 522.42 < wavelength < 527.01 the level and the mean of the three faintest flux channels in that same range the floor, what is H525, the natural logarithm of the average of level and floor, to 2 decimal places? 3.63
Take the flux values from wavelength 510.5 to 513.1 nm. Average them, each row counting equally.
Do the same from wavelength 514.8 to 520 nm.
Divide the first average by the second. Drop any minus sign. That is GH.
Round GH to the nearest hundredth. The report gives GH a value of 1.07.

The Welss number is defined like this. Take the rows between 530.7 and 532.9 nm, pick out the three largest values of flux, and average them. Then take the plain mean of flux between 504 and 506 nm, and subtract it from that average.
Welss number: -1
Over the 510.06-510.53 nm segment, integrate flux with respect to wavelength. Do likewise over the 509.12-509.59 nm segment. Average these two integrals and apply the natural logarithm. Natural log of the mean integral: 2.91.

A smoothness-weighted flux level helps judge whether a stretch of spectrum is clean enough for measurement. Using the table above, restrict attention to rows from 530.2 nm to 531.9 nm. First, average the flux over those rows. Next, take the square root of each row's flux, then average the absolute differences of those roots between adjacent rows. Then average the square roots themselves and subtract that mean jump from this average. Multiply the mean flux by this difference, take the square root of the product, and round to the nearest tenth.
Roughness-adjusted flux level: 14.8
